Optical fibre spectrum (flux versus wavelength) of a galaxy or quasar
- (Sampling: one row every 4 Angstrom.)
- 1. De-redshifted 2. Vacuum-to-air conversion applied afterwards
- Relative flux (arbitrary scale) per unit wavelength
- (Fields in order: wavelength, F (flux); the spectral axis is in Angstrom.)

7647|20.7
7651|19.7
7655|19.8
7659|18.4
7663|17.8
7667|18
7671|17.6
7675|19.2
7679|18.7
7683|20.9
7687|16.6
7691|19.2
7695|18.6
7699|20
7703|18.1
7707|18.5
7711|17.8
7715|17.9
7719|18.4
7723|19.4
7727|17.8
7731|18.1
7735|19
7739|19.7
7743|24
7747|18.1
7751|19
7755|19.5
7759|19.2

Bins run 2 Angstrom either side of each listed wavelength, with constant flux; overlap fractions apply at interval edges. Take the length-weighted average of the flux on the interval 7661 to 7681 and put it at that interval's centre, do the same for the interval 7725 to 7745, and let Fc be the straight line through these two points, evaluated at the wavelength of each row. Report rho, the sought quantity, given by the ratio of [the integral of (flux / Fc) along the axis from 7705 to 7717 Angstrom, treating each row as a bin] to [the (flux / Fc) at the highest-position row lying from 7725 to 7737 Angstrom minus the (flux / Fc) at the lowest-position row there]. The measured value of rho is 216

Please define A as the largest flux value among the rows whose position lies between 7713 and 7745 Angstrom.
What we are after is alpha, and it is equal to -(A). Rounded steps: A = 24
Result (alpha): -24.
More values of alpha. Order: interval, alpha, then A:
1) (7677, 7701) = -21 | 20.9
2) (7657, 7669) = -18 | 18.4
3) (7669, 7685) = -21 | 20.9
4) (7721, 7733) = -19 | 19.4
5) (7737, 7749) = -24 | 24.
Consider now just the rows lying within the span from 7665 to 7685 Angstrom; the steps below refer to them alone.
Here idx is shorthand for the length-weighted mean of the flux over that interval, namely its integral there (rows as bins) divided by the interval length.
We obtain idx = 18.9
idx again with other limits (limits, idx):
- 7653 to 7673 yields 18.3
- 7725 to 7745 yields 19.7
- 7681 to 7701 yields 19.1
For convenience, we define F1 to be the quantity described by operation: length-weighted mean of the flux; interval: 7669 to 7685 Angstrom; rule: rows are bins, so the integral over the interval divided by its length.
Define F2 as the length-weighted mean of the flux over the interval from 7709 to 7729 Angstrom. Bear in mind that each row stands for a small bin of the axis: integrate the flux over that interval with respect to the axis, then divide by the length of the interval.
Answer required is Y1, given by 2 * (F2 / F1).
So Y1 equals 1.91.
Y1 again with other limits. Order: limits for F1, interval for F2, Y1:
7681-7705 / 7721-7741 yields 1.99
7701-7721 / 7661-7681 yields 2.01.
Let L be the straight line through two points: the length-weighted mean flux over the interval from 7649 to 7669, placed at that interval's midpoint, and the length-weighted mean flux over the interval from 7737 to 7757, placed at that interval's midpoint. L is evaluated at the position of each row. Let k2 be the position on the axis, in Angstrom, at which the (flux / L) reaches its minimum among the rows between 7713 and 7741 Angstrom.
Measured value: 7727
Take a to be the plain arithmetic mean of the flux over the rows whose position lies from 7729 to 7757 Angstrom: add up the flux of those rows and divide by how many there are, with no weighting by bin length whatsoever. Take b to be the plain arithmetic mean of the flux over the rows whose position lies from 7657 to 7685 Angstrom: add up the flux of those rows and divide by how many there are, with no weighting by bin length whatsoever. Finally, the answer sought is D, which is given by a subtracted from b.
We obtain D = -1.0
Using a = 19.6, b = 18.7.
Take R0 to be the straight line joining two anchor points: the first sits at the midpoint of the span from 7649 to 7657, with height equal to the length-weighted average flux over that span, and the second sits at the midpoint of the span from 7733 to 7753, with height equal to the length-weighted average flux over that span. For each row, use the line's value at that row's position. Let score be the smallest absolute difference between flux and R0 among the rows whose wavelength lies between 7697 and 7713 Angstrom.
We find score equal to 0.14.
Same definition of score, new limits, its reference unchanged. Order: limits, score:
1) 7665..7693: 0.60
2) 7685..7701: 0.14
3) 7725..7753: 0.25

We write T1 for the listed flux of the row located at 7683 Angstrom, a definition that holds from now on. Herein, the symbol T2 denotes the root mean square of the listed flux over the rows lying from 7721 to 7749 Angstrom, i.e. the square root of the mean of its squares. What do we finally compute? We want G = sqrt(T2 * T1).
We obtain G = 20.21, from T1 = 20.9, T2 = 19.5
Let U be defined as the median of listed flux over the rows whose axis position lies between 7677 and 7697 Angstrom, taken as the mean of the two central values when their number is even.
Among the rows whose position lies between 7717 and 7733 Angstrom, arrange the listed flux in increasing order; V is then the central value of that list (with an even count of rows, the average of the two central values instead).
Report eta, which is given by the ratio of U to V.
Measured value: 1.02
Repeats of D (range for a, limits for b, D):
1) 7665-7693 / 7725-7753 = 0.8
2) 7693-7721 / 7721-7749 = 1.0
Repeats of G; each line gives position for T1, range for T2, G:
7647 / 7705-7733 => 19.45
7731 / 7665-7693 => 18.37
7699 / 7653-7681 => 19.24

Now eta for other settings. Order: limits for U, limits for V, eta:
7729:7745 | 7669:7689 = 1.03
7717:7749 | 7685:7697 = 1.01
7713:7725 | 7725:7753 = 0.97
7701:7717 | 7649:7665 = 0.94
